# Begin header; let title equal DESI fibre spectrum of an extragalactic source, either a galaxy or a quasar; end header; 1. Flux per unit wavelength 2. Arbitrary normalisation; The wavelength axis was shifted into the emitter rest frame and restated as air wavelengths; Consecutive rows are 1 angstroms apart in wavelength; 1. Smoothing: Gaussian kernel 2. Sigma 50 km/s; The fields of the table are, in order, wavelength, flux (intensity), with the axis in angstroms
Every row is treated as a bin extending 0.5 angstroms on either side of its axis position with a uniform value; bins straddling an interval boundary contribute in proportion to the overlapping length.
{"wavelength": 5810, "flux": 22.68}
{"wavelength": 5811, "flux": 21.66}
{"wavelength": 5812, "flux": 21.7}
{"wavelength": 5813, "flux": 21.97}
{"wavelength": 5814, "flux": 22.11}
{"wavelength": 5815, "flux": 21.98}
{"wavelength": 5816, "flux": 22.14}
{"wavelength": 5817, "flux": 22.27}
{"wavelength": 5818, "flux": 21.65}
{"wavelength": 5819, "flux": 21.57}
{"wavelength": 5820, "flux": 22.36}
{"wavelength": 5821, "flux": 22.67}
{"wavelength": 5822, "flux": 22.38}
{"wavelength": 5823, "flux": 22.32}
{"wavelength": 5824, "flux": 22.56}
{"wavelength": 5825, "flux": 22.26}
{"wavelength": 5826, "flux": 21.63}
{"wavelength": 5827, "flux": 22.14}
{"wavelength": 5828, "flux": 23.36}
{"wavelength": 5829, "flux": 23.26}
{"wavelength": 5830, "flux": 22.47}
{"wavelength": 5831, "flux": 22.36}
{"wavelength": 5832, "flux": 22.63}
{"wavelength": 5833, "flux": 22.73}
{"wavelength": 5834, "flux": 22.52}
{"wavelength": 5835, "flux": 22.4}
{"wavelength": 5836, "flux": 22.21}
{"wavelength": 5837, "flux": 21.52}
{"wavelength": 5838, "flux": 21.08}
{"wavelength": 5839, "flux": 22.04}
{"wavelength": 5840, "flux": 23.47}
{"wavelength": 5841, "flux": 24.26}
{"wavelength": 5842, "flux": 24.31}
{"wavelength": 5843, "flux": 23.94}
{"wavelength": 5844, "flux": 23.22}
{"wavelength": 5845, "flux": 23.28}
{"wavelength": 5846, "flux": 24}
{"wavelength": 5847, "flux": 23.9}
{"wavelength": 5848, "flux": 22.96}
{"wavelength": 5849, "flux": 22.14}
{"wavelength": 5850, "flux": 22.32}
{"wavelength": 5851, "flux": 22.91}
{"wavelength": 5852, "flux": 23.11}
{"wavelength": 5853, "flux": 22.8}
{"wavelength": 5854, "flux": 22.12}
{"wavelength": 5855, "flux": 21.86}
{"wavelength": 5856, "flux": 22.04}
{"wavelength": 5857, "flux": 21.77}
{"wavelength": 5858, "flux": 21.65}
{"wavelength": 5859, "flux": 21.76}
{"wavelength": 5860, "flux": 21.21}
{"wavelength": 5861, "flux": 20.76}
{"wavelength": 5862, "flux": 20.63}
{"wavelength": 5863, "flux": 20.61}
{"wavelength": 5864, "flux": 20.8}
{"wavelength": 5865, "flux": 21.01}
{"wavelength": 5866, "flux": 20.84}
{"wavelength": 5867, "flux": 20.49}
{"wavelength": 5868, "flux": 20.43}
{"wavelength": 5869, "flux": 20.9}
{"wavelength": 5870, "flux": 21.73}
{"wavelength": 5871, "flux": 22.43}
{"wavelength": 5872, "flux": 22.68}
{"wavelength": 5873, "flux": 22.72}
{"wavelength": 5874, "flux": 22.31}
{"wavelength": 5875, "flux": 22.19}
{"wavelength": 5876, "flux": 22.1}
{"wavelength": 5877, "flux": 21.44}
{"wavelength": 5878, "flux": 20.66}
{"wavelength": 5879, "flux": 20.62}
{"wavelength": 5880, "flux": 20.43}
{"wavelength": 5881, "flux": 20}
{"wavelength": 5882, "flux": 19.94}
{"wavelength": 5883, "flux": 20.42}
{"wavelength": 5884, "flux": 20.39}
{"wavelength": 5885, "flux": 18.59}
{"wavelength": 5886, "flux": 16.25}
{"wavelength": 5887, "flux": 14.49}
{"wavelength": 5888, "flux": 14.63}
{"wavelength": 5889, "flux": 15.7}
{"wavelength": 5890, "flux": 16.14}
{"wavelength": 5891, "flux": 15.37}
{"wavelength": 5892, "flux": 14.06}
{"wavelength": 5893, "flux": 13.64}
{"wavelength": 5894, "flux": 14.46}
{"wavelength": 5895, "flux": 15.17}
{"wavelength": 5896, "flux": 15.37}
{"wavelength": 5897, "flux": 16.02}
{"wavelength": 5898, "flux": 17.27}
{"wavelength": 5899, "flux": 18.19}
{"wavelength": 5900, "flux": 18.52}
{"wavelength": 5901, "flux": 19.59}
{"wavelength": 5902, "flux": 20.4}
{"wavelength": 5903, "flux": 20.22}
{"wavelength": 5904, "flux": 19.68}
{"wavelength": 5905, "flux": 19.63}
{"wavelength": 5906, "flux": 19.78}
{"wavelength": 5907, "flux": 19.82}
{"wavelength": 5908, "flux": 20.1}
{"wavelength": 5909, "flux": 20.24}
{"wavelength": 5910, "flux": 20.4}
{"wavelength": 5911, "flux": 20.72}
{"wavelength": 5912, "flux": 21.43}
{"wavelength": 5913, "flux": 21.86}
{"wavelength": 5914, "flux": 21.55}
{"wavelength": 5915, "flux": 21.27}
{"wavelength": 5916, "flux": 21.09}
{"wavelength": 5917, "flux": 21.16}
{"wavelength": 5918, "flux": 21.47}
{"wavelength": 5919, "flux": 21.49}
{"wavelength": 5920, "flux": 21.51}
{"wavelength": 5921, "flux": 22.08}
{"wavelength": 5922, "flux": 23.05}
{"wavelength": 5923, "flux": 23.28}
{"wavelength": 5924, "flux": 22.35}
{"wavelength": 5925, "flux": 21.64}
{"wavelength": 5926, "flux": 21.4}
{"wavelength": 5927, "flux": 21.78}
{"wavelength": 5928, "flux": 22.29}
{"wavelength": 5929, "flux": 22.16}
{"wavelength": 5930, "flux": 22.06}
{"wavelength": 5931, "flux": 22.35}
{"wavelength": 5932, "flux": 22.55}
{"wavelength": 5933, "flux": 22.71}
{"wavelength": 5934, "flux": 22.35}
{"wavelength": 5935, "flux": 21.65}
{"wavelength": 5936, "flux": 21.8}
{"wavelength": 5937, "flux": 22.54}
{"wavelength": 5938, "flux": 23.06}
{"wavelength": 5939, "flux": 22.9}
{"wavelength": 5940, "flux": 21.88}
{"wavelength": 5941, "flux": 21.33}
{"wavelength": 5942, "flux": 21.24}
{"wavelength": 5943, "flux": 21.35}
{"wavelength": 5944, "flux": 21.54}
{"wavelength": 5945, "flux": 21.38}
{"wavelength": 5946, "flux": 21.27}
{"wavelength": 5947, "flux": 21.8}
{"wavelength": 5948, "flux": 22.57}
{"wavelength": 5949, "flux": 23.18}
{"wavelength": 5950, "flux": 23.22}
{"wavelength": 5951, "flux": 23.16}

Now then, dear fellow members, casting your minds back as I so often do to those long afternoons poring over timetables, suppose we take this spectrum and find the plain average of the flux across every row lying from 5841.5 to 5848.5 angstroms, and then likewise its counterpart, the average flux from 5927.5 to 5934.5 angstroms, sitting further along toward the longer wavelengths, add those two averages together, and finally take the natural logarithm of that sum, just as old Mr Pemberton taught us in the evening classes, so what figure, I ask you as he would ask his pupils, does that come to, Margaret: 3.83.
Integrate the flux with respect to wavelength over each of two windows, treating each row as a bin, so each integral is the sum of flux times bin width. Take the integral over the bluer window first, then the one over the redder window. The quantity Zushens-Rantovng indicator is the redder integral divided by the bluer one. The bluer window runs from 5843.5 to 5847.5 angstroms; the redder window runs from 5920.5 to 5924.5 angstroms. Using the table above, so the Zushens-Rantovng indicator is 0.96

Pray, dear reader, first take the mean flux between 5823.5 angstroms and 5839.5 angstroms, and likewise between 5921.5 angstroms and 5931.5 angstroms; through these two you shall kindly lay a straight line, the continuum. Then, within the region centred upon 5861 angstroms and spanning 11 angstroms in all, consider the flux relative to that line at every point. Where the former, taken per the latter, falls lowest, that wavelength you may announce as 5863 angstroms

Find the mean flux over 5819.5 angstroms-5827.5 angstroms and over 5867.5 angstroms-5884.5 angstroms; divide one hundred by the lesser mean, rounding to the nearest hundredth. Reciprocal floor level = 4.70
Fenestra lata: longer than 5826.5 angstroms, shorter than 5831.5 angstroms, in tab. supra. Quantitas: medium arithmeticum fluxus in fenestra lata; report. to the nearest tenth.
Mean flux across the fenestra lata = 22.7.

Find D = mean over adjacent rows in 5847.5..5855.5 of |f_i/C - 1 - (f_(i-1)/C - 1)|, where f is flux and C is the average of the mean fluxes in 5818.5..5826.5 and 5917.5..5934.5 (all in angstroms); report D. 0.020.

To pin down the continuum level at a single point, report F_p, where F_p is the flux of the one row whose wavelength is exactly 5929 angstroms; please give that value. 22.16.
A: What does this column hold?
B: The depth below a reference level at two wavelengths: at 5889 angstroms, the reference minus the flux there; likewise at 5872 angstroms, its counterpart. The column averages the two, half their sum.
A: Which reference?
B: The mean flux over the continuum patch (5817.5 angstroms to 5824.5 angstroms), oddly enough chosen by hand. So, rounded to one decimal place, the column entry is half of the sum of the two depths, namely 3.0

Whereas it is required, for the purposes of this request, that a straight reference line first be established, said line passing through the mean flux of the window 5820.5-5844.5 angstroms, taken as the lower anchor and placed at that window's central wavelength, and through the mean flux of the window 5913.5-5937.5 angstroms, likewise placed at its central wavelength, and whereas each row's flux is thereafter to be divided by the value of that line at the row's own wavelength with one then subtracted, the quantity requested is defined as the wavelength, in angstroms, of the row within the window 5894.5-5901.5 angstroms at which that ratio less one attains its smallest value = 5895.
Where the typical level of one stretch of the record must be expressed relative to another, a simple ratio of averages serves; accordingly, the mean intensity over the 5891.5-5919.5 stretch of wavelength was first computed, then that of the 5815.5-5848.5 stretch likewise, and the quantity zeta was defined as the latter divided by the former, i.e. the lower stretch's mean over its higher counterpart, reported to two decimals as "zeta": 1.19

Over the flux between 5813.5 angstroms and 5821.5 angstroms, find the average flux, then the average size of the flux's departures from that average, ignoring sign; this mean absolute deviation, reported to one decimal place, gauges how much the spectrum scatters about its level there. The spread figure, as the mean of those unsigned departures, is 0.3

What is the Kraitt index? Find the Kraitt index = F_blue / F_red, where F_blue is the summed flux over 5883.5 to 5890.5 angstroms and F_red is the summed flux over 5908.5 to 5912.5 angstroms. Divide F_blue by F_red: 1.4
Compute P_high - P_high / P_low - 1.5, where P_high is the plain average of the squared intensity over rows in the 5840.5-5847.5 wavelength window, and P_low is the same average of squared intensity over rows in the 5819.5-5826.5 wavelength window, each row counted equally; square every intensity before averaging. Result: 566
